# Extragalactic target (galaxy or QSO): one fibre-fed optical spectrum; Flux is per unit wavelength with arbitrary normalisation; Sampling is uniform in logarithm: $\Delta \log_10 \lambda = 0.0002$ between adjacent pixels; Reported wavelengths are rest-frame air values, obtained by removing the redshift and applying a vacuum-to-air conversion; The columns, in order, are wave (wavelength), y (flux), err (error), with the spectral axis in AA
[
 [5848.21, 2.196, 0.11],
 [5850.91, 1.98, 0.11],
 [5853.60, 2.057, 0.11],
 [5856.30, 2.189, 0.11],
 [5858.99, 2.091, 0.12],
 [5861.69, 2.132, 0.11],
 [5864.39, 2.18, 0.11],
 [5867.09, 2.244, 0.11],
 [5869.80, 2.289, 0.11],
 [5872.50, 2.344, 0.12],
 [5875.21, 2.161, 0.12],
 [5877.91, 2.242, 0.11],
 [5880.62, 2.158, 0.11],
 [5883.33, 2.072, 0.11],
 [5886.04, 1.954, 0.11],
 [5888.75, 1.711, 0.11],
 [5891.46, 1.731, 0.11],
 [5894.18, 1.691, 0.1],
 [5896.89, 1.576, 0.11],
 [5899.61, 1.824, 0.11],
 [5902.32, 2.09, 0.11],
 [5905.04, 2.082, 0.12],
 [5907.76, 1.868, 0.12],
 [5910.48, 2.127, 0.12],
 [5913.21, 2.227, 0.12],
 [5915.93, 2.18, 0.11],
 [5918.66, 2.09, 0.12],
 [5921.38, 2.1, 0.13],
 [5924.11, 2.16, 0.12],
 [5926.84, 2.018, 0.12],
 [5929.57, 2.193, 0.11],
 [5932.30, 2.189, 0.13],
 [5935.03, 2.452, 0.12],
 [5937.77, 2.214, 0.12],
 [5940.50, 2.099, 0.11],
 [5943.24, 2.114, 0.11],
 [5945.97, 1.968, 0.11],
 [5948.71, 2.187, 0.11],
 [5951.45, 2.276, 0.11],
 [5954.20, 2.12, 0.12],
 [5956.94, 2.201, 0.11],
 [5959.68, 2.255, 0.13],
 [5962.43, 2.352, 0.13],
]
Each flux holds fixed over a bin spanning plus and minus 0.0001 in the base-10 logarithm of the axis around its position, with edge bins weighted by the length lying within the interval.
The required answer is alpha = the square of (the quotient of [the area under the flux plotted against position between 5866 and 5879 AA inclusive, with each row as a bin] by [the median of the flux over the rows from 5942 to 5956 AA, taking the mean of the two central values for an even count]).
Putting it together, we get 191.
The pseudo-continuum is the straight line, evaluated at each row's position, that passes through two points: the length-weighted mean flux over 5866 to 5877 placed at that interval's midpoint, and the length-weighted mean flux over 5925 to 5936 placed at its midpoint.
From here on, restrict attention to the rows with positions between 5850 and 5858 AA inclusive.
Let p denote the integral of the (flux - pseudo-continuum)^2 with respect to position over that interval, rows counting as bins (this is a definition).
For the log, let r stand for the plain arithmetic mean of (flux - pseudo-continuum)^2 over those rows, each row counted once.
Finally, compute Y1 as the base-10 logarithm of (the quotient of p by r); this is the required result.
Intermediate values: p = 0.36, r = 0.048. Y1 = 0.88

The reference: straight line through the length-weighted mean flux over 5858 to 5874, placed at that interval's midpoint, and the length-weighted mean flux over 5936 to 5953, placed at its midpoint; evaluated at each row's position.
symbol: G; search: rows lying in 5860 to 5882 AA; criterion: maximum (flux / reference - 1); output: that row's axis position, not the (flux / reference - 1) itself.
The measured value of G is 5872.50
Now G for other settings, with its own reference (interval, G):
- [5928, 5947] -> 5935.03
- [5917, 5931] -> 5929.57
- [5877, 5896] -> 5877.91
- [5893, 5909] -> 5902.32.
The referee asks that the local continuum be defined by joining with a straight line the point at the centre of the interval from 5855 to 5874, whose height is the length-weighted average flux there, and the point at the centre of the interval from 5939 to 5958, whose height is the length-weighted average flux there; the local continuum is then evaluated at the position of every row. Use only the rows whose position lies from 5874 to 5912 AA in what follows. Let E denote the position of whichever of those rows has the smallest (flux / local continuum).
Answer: 5896.89 AA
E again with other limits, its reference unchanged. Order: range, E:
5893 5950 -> 5896.89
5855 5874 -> 5858.99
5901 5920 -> 5907.76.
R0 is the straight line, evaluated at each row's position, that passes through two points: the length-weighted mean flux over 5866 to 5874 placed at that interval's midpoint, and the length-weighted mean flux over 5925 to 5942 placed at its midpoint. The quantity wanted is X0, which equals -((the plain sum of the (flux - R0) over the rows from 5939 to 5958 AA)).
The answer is 0.2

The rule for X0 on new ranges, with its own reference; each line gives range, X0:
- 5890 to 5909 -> 2.8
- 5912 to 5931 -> 0.5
